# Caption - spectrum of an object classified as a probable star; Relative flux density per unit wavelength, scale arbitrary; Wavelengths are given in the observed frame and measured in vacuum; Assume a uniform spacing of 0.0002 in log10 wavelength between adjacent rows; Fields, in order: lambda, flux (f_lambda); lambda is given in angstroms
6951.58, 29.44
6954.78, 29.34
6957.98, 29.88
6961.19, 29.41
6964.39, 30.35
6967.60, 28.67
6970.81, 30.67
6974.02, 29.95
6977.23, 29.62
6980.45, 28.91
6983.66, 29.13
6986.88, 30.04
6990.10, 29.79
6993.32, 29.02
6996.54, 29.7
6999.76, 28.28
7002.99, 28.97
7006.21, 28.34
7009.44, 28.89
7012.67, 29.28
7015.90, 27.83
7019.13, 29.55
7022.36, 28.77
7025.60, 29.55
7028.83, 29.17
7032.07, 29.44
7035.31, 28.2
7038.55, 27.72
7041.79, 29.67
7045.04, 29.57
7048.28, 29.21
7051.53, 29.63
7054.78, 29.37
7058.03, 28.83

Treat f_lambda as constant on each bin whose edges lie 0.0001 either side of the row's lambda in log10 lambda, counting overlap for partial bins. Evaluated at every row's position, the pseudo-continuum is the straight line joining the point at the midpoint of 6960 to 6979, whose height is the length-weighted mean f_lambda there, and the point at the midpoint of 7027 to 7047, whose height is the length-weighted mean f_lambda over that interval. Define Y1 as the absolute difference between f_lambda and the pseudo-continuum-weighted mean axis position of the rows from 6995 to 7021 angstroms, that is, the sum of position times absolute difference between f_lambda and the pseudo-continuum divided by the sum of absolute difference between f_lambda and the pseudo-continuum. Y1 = 7007.9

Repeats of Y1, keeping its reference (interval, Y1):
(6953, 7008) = 6982.1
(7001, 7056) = 7030.2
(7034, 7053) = 7042.5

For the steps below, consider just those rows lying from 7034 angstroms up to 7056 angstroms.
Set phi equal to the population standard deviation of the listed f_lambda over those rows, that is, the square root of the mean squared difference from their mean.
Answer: 0.718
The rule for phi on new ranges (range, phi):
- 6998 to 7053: 0.630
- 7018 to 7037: 0.490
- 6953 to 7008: 0.655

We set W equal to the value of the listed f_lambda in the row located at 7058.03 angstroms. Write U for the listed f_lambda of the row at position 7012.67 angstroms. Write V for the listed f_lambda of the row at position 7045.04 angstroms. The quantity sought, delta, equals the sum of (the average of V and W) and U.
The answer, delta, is 58.5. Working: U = 29.28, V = 29.57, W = 28.83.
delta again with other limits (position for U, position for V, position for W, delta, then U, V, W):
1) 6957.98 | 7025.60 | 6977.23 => 59.5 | 29.88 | 29.55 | 29.62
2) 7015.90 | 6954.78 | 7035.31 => 56.6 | 27.83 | 29.34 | 28.2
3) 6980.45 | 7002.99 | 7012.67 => 58.0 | 28.91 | 28.97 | 29.28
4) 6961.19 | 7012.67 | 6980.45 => 58.5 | 29.41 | 29.28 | 28.91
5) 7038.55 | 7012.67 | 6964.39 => 57.5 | 27.72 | 29.28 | 30.35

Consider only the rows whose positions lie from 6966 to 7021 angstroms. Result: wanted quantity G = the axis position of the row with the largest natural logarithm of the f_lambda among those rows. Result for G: 6970.81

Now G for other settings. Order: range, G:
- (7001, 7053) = 7041.79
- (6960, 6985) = 6970.81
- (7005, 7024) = 7019.13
